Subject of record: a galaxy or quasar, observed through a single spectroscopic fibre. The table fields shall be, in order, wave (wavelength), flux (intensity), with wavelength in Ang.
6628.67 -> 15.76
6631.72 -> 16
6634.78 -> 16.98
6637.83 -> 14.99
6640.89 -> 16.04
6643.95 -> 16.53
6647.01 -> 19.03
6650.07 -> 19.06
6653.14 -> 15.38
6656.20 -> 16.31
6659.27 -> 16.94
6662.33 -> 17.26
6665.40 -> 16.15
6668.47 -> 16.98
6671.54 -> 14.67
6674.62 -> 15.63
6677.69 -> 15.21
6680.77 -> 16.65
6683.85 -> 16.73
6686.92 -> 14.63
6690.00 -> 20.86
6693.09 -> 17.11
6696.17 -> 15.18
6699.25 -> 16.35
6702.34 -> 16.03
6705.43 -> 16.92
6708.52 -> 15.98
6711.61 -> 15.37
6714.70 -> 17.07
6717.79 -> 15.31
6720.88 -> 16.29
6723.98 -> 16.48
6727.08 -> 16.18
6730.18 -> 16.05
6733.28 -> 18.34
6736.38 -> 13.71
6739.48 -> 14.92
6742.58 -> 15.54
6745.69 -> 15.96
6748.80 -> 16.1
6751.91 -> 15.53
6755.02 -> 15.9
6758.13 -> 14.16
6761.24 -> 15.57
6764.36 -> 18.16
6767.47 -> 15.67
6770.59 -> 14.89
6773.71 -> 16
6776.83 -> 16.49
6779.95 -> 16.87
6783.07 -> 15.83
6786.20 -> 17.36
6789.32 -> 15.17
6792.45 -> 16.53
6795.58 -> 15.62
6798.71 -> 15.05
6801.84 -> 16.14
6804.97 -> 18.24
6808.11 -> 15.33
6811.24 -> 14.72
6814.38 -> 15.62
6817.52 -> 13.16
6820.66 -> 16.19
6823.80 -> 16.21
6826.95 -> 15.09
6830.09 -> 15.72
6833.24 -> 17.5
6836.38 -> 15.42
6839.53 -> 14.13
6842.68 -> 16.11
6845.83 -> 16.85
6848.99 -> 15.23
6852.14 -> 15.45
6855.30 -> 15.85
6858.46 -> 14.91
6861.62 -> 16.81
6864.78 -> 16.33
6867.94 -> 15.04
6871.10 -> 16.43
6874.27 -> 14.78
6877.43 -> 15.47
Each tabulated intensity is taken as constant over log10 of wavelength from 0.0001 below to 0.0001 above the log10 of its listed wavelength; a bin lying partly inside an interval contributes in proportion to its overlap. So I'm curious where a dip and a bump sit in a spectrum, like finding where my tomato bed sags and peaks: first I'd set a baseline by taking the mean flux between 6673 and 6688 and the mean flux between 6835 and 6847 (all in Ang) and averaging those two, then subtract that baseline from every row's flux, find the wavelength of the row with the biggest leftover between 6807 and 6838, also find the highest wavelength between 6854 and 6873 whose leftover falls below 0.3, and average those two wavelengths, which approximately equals 6850.6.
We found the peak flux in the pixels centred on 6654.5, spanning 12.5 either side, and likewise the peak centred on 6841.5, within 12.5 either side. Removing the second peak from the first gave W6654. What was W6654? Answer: 1.6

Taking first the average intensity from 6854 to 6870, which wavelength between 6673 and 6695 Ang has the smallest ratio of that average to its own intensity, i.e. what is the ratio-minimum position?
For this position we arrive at 6690.00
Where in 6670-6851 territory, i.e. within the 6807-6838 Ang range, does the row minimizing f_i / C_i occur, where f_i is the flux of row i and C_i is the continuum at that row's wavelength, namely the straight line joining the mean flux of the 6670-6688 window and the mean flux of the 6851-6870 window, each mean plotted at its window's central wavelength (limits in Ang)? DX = 6817.52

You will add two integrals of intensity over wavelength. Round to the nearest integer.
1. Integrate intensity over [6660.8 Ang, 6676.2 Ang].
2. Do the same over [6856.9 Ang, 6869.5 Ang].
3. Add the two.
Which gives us 447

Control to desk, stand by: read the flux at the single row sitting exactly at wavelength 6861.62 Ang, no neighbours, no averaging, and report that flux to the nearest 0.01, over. 16.81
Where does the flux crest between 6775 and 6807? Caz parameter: 6804.97 Ang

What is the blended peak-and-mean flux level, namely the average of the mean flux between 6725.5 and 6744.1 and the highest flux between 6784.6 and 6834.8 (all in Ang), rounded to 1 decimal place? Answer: 17.0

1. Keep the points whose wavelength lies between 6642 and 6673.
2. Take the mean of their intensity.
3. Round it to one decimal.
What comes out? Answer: 16.8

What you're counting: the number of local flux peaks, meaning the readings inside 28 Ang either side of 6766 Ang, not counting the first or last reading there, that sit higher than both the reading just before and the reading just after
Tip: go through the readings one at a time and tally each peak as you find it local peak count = 5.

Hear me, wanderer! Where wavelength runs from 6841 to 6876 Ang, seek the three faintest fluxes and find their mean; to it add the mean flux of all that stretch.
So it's 30.7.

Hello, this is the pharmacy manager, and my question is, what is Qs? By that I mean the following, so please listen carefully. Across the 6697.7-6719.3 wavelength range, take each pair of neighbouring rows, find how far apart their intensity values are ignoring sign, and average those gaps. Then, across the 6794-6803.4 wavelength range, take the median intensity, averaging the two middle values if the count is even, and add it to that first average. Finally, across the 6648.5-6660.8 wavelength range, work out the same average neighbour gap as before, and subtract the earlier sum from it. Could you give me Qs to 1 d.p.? -14.9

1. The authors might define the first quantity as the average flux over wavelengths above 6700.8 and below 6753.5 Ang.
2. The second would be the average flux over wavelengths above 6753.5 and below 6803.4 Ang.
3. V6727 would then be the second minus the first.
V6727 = 0.0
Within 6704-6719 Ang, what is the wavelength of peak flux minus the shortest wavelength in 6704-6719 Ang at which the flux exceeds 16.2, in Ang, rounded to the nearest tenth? 9.3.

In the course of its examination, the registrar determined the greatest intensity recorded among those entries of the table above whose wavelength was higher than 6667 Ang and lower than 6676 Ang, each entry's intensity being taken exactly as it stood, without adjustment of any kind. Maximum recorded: 16.98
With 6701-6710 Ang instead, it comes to 16.92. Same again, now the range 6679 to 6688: 16.73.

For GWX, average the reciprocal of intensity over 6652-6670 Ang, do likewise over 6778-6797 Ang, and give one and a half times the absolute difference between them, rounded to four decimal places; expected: 0.0016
